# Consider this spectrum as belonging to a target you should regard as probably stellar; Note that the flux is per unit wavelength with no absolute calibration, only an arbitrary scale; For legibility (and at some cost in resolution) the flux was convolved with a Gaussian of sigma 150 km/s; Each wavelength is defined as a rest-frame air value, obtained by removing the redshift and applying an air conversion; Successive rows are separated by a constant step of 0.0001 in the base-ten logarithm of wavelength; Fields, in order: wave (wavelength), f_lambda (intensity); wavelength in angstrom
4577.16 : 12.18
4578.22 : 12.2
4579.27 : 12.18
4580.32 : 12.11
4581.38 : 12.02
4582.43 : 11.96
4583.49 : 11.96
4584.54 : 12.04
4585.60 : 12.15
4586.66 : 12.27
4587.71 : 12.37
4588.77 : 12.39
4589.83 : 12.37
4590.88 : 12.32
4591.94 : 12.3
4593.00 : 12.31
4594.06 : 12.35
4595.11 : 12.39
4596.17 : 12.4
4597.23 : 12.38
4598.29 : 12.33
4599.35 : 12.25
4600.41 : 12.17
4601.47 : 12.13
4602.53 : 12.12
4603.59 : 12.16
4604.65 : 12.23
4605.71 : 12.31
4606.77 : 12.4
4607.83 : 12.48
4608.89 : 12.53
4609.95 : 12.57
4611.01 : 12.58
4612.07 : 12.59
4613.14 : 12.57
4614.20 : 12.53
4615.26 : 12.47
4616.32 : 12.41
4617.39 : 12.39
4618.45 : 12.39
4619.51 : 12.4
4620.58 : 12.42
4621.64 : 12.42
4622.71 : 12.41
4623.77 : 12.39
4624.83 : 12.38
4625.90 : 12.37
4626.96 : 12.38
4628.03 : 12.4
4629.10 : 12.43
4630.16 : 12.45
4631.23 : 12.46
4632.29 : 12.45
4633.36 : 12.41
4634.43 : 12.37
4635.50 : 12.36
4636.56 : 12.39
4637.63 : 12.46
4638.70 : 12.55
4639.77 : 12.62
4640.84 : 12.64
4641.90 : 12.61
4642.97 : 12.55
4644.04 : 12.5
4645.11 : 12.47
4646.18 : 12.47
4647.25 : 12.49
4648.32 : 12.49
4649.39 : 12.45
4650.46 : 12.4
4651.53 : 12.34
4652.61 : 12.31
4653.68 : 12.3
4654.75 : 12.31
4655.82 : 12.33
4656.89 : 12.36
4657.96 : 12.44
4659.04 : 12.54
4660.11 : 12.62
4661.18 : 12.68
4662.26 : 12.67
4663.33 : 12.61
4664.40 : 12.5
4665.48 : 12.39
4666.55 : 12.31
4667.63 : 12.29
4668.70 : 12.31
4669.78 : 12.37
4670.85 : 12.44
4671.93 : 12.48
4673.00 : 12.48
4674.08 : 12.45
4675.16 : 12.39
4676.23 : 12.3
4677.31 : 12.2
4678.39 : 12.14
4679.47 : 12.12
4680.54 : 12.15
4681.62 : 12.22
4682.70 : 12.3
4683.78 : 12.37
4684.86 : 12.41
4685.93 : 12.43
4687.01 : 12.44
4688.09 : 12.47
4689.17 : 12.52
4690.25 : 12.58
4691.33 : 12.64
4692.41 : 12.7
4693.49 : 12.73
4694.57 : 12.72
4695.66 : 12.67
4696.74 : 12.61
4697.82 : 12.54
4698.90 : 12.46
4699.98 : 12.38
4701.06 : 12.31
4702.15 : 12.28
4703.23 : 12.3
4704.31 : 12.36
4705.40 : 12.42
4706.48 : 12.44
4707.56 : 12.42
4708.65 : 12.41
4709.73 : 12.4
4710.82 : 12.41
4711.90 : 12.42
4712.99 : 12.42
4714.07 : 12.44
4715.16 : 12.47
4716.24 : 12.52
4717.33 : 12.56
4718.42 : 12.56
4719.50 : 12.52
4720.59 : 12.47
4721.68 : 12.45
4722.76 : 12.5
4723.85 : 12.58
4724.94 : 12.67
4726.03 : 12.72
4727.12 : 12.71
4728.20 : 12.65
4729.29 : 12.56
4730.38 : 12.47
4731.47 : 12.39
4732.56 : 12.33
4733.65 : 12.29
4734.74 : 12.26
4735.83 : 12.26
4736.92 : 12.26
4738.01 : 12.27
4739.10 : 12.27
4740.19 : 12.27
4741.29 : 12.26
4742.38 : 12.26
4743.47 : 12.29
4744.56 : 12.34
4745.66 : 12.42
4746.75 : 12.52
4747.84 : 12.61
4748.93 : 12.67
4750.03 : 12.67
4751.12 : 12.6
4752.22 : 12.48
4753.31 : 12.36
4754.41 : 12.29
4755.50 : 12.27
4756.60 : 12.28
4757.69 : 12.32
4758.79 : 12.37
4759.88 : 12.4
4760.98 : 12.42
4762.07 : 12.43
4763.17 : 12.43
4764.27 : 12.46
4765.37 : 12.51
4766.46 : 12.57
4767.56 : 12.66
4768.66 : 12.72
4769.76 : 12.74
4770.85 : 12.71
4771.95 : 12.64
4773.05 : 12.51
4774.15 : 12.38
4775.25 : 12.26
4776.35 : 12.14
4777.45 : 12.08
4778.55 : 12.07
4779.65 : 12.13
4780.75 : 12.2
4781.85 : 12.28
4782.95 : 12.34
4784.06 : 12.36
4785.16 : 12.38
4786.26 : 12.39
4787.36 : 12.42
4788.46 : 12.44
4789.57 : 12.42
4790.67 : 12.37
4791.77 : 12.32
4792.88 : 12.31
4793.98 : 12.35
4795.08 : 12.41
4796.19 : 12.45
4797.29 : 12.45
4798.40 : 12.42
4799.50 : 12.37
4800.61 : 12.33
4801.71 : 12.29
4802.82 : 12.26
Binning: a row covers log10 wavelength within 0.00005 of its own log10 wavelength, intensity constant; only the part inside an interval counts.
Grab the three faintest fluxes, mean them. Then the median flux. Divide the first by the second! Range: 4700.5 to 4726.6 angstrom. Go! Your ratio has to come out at 0.988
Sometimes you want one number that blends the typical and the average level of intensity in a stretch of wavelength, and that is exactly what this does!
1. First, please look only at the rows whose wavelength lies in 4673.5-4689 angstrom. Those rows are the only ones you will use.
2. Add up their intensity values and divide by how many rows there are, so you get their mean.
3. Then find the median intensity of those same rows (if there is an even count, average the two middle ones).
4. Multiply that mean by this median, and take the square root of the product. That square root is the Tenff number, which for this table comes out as 12.3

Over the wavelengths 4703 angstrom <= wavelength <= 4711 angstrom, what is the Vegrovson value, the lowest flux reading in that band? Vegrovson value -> 12.3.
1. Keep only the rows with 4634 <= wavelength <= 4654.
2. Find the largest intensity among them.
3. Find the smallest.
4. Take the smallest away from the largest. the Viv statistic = 0.340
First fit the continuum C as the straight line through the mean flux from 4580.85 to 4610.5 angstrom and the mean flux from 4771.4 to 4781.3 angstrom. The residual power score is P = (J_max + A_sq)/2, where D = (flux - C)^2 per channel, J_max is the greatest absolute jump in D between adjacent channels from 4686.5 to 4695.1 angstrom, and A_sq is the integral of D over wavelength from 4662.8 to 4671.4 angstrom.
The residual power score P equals 0.14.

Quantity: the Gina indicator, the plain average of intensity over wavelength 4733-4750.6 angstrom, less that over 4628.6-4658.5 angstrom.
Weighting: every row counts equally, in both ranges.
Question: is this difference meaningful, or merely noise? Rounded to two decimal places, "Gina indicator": -0.07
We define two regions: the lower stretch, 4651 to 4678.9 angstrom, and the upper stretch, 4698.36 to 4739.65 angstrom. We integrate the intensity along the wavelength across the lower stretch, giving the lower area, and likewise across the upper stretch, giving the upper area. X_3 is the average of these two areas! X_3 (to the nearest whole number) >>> 430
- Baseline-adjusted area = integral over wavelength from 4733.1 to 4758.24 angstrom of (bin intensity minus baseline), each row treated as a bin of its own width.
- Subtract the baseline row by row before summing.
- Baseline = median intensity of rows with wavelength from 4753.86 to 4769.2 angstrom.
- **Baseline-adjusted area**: -1.4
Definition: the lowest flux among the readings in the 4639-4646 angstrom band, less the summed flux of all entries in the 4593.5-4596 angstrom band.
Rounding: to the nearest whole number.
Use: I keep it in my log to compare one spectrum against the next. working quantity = -12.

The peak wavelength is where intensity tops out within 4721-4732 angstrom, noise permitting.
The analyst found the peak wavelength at 4726.03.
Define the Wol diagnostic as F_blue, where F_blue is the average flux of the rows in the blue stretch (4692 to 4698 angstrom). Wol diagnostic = 12.7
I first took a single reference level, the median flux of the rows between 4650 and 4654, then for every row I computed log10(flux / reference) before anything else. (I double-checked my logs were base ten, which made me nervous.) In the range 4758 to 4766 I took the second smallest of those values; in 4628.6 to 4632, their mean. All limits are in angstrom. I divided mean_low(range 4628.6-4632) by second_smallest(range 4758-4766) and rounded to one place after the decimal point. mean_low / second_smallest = 1.6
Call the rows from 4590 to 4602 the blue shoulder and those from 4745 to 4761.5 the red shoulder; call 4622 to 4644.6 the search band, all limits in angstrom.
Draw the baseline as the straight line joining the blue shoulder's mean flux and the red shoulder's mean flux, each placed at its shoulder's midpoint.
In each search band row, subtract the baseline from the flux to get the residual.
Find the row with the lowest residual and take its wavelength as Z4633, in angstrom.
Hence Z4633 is 4635.50 angstrom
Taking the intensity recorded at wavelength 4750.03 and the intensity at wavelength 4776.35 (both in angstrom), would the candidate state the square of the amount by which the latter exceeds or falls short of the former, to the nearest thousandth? 0.281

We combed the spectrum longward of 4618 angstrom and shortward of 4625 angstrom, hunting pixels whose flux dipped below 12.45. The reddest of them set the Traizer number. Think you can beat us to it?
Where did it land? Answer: 4624.83 angstrom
